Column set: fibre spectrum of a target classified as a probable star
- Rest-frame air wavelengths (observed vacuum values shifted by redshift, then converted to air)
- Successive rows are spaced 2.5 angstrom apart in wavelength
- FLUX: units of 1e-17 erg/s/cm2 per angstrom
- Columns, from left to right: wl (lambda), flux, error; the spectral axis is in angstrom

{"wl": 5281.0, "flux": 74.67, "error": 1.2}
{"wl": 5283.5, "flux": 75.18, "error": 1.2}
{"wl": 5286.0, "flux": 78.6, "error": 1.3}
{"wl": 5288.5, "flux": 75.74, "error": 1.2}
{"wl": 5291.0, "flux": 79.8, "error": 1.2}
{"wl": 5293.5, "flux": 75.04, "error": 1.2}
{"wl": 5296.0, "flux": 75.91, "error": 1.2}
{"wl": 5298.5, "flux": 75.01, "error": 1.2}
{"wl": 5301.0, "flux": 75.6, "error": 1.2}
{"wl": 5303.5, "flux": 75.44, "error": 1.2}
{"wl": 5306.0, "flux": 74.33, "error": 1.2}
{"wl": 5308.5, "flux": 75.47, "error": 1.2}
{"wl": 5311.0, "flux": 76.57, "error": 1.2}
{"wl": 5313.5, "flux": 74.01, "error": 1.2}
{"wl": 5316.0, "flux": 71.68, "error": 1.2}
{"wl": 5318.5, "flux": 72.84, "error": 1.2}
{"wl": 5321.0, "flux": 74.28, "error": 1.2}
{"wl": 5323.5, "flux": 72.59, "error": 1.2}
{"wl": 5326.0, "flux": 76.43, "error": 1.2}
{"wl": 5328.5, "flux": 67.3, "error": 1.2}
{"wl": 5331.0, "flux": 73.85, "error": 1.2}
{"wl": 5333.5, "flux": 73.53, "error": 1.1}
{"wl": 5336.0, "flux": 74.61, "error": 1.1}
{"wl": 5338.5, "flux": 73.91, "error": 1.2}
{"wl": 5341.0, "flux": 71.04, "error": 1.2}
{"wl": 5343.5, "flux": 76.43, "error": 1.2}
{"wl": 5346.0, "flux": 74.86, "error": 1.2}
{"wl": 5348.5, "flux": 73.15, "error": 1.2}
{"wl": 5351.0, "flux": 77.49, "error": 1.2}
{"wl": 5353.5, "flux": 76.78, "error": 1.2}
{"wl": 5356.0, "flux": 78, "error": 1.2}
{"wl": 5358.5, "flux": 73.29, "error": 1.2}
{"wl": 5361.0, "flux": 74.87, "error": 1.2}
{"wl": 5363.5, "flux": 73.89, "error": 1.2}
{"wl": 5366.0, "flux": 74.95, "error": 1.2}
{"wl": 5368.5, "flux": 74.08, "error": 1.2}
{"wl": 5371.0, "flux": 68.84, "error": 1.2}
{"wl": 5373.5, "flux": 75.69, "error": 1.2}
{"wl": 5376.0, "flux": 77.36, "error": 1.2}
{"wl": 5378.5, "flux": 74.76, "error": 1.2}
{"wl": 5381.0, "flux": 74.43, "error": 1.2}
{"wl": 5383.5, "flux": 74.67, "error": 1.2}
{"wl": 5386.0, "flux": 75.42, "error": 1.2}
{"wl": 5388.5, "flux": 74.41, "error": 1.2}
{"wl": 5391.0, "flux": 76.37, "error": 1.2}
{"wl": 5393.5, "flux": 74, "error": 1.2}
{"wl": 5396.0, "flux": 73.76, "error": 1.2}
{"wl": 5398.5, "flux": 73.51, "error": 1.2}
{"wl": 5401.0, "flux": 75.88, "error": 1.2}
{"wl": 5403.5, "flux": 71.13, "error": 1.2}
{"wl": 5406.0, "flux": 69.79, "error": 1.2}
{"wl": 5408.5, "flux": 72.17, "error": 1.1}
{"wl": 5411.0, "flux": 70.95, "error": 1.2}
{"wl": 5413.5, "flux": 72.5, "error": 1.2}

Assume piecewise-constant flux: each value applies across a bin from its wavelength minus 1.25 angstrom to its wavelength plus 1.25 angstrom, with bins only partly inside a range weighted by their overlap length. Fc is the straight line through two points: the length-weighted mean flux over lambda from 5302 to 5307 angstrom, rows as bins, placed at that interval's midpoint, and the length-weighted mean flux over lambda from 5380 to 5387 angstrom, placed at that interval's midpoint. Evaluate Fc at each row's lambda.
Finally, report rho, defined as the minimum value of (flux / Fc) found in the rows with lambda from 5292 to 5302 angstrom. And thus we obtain 1.00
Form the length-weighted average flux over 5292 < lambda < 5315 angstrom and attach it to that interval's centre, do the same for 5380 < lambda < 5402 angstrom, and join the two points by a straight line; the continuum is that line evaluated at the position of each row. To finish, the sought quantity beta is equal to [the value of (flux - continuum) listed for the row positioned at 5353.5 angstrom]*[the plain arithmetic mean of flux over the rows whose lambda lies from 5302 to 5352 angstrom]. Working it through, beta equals 135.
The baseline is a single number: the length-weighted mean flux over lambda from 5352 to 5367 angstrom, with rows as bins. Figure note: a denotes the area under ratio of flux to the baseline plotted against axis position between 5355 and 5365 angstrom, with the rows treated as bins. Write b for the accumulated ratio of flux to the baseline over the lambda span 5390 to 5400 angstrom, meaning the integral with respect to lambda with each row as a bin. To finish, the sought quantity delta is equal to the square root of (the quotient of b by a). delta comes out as 1.00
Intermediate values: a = 9.9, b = 9.88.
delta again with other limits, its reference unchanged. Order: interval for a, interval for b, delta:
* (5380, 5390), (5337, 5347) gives 1.00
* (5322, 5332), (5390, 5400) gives 1.01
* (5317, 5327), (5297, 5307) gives 1.01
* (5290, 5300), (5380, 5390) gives 0.99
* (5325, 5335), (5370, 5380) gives 1.01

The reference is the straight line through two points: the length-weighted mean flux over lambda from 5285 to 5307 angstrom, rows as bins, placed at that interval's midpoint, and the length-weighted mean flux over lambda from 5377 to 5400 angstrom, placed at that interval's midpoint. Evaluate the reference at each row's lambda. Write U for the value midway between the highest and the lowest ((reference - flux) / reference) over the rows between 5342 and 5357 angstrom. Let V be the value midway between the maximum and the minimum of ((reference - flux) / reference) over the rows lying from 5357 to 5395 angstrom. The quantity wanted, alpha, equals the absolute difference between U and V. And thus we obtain 0.028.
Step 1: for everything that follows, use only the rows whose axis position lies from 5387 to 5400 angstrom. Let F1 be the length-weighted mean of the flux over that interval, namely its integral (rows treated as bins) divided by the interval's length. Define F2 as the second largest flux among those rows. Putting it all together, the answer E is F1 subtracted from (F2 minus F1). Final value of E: -74.5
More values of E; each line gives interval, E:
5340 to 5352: -72.8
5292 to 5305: -75.3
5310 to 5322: -73.3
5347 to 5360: -73.9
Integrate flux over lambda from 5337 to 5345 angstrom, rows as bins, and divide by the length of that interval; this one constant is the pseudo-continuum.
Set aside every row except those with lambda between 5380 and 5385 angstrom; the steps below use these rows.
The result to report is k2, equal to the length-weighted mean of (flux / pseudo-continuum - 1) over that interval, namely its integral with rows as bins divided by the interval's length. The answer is 0.010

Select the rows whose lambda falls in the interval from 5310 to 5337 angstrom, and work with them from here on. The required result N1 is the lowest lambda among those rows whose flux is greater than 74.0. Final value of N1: 5311.0 angstrom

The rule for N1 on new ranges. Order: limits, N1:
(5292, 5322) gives 5293.5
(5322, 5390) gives 5326.0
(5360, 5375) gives 5361.0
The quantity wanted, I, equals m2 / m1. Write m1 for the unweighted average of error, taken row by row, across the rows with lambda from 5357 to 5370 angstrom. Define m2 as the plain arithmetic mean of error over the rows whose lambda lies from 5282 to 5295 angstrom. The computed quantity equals 1.02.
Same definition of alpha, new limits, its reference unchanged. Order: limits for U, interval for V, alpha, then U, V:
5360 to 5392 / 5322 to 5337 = 0.026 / 0.024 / 0.050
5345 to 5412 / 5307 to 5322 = 0.001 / 0.022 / 0.023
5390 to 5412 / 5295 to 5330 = 0.031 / 0.019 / 0.050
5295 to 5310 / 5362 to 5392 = 0.011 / 0.013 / 0.024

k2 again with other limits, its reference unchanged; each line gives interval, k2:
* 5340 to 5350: 0.002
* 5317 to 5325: -0.008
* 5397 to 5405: -0.006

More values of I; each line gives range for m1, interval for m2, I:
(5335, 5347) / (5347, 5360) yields 1.02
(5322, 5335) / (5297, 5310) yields 1.02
